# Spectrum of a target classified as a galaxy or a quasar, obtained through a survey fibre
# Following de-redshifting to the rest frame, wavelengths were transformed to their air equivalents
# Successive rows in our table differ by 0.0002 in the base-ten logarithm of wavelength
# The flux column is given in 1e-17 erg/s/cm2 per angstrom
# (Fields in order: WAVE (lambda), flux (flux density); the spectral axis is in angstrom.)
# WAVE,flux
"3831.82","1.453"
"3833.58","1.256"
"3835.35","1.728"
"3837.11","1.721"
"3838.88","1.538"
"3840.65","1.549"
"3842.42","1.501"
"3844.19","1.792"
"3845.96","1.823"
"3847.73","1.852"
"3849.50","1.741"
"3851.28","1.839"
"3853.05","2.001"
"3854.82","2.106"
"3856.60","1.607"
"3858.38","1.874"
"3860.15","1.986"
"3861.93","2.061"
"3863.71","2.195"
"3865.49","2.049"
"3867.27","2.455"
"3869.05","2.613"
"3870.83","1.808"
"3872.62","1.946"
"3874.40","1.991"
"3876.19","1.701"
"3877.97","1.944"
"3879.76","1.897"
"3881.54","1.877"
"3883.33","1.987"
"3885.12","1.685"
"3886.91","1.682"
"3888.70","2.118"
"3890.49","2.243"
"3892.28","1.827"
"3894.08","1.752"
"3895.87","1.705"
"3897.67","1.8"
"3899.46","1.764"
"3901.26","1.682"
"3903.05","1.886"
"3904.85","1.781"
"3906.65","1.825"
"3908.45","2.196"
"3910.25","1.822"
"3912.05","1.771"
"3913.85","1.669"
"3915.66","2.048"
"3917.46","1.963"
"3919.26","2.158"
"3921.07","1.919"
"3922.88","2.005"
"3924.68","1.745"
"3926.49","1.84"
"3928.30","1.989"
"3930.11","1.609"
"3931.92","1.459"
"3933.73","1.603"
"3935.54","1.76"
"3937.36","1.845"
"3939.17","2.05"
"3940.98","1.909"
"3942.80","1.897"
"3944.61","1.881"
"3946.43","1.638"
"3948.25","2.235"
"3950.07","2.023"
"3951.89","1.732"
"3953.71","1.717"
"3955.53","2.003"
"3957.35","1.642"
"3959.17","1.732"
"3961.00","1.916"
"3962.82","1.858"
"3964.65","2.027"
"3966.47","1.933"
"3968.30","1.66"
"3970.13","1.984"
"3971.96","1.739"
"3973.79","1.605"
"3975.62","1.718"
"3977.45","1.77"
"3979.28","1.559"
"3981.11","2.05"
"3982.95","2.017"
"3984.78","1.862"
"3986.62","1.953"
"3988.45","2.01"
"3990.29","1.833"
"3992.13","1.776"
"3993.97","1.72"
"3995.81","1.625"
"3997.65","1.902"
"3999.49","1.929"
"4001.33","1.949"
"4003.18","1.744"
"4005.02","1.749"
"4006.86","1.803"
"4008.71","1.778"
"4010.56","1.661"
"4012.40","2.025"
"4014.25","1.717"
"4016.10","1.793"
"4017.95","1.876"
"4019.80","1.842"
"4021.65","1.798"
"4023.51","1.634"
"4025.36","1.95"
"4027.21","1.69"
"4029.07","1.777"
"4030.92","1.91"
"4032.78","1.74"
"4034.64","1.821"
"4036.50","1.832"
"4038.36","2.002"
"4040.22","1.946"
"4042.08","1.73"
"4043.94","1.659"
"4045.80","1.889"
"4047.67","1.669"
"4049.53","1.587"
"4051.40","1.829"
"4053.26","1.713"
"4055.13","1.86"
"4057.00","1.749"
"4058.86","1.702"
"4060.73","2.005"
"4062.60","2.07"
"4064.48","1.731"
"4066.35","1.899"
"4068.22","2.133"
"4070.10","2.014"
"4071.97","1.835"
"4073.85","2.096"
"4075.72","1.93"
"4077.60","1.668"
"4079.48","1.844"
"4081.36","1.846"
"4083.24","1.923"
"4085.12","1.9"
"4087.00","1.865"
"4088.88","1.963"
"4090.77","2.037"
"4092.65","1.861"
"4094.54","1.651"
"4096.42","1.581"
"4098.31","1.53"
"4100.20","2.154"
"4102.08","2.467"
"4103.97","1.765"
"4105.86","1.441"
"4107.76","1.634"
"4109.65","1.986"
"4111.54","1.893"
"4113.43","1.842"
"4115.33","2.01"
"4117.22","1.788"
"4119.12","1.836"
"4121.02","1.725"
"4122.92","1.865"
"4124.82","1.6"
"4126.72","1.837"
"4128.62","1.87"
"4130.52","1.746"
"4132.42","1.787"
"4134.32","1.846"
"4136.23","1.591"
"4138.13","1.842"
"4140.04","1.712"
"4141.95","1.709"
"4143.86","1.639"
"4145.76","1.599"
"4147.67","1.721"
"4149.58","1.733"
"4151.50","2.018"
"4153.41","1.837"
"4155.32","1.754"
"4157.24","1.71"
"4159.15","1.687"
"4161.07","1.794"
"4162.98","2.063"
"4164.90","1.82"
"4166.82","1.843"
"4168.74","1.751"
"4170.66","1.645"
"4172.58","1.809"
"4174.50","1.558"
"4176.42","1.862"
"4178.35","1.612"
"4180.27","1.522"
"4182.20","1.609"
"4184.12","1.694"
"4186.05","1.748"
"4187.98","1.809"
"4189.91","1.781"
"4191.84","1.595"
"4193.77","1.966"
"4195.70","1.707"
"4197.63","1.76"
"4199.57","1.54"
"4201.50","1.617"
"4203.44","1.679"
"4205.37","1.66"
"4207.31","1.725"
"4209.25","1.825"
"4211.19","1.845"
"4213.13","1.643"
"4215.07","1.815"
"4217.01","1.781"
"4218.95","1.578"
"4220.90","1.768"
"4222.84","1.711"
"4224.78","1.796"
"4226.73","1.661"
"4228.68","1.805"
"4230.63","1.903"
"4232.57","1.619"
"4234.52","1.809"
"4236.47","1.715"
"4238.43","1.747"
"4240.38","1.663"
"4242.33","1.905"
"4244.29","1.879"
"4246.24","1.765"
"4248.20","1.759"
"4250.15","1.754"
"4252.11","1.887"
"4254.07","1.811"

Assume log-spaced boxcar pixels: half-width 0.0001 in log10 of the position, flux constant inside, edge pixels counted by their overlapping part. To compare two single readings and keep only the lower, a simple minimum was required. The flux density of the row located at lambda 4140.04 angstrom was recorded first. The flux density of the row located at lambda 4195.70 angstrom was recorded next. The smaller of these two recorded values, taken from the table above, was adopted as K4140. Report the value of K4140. 1.71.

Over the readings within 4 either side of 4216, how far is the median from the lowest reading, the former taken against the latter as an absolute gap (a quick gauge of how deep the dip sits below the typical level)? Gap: 0.134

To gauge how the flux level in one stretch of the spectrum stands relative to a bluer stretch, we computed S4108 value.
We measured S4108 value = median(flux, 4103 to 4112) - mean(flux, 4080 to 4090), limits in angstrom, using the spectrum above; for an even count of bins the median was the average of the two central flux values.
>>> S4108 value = -0.13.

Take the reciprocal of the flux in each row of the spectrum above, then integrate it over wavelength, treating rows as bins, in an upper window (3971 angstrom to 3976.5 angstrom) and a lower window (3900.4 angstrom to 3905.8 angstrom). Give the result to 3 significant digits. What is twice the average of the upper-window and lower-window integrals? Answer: 6.29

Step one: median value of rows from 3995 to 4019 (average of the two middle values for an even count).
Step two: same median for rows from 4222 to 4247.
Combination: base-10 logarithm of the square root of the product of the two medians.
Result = 0.250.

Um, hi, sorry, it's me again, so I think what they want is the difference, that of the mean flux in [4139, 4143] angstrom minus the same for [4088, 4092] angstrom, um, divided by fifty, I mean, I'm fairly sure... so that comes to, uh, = -0.006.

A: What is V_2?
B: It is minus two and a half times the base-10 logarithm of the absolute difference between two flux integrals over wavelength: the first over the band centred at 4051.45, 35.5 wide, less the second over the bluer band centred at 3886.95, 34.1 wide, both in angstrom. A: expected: -0.6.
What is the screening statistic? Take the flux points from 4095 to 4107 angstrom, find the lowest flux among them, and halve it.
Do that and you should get 0.72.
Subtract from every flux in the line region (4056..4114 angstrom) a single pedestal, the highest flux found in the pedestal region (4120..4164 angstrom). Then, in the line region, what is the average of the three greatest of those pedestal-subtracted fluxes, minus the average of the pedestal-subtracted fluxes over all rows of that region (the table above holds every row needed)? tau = 0.38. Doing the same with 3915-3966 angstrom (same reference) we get 0.28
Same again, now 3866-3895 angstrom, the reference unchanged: 0.47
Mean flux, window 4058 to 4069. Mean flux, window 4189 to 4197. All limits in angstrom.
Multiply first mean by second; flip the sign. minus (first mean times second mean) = -3.39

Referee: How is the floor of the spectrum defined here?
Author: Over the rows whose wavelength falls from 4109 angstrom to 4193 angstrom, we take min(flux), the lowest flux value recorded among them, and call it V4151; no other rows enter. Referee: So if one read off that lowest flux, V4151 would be 1.522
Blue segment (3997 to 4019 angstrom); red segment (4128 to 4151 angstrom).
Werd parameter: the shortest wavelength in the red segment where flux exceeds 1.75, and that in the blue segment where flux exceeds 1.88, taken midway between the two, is 4063.1 angstrom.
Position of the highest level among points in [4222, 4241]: 4230.63 angstrom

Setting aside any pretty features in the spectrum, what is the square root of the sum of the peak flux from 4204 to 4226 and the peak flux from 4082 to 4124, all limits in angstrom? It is 2.08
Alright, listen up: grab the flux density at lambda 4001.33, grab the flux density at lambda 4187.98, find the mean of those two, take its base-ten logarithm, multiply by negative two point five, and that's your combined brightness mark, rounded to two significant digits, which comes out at -0.68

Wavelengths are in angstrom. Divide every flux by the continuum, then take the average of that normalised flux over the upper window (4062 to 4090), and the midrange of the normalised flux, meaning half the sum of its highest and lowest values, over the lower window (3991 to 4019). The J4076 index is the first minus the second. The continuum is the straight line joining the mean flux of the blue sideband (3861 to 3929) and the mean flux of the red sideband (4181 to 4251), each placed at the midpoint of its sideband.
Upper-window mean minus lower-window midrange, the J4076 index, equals 0.07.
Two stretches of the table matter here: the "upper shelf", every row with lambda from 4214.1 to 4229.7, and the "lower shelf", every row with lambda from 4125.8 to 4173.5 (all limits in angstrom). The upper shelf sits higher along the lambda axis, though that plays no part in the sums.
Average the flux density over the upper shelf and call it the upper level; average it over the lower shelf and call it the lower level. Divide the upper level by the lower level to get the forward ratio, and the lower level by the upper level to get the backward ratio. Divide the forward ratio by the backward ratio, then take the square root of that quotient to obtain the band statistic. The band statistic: 0.980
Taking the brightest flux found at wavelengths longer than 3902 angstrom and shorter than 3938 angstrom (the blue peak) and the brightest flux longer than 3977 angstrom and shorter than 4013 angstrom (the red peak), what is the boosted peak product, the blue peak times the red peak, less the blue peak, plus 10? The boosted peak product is 12.3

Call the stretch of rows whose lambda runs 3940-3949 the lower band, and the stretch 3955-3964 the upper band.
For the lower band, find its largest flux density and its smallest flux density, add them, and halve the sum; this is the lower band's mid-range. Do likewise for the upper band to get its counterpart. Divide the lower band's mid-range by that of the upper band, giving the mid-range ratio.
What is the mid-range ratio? 1.06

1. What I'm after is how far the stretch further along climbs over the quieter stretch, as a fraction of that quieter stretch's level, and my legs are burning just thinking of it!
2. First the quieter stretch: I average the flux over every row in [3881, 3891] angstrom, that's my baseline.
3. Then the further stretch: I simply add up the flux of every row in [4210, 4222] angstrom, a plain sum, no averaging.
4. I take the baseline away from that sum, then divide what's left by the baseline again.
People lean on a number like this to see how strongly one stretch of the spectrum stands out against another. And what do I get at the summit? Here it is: 4.4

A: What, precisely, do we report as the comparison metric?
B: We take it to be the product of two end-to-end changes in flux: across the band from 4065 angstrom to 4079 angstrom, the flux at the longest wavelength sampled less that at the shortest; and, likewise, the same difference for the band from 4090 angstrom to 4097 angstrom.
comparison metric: 0.11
